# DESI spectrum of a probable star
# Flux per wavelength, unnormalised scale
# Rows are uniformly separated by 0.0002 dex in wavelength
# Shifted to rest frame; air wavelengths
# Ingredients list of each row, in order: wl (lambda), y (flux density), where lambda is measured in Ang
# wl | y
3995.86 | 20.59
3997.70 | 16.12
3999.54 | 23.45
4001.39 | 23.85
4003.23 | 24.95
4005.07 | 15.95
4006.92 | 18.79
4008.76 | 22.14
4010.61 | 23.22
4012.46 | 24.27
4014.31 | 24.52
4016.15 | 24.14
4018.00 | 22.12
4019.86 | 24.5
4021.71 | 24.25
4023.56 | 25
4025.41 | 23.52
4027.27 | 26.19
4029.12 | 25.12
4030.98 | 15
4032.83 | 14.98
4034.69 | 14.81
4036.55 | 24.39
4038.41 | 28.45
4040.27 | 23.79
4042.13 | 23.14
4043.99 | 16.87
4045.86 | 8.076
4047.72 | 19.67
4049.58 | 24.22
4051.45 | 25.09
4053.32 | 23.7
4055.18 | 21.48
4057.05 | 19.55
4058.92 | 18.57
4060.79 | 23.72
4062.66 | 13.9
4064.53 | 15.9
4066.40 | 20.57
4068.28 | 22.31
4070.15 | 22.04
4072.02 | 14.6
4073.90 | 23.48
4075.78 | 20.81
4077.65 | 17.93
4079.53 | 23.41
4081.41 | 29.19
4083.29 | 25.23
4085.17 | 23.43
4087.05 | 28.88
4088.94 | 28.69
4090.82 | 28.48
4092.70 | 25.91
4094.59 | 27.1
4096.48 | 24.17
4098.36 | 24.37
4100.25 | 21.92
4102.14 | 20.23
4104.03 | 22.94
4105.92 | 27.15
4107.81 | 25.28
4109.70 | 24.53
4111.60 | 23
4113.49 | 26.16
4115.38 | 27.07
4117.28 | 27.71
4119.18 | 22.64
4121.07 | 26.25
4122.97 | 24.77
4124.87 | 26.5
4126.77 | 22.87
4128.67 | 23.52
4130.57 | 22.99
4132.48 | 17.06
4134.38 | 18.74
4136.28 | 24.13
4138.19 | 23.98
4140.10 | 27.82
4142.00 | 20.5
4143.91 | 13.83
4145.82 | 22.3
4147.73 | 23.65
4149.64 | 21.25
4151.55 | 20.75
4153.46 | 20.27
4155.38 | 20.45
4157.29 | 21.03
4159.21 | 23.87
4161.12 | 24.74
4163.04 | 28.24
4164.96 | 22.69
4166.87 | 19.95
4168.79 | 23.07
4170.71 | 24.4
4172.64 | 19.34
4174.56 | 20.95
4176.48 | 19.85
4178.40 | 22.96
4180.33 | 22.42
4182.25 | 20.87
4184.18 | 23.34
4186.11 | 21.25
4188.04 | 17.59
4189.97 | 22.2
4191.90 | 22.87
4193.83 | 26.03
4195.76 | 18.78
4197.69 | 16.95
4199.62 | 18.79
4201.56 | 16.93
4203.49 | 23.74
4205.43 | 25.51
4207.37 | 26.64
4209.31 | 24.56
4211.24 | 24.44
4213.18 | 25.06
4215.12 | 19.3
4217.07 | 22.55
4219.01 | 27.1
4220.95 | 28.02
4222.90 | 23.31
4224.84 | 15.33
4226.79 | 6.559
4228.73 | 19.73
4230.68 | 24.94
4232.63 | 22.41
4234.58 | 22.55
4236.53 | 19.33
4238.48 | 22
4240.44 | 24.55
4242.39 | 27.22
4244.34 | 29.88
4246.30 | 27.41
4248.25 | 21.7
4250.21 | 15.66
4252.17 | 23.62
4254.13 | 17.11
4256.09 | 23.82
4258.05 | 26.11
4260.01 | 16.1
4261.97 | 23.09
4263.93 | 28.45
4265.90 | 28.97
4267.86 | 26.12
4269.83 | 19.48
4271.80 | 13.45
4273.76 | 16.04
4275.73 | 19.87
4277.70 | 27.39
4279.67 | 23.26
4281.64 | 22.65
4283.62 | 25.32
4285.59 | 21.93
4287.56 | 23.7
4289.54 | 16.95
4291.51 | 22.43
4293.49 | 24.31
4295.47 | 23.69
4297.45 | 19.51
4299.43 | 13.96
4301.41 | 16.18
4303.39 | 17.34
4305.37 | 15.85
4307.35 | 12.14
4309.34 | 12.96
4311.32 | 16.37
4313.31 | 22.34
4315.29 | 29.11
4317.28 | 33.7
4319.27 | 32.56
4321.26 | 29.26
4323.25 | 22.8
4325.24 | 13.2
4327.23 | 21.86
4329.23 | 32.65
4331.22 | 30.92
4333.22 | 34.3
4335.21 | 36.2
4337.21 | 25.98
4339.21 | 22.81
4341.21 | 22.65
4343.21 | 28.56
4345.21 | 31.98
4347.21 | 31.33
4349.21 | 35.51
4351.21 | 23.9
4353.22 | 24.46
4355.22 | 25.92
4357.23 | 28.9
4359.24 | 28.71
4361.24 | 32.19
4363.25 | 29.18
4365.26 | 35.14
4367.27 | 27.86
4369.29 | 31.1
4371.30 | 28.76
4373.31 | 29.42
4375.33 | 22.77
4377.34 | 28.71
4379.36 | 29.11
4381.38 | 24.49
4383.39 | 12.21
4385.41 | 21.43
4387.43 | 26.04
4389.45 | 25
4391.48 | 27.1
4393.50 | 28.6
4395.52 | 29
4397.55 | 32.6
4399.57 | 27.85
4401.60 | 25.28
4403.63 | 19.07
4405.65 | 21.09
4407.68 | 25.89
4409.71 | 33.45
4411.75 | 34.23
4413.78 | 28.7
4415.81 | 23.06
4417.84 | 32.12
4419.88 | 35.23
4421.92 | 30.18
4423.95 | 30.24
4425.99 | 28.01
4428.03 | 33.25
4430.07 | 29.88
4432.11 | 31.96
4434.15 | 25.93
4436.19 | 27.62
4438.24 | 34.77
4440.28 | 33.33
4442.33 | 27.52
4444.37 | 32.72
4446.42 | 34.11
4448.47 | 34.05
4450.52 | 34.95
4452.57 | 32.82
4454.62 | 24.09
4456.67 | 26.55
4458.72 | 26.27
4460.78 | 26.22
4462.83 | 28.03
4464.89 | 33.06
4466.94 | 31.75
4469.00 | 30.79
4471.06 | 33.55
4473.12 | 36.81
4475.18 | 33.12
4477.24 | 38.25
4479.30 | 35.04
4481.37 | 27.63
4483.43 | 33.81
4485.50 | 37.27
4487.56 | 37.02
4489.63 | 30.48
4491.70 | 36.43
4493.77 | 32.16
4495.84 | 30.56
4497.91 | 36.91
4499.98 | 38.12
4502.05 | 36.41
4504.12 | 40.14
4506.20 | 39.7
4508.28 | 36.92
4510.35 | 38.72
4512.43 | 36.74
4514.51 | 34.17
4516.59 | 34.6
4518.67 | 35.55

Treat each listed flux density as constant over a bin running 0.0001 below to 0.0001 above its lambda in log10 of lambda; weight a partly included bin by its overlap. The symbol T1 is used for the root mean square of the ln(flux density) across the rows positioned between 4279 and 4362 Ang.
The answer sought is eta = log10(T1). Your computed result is 0.502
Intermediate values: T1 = 3.17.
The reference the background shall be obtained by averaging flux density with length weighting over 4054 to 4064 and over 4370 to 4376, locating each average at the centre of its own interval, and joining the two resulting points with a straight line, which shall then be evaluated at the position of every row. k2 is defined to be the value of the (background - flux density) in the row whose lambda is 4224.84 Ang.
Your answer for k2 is 8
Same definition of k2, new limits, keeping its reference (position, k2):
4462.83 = 2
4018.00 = -4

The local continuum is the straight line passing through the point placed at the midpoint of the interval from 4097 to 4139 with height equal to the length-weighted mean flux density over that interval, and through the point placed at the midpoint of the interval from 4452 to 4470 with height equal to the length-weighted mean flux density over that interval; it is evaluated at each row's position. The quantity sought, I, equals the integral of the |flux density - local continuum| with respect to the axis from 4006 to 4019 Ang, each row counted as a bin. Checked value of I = 20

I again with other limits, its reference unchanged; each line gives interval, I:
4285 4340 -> 372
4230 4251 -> 74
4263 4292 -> 135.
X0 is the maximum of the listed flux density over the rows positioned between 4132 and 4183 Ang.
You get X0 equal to 28.24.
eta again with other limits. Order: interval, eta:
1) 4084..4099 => 0.515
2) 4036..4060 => 0.482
